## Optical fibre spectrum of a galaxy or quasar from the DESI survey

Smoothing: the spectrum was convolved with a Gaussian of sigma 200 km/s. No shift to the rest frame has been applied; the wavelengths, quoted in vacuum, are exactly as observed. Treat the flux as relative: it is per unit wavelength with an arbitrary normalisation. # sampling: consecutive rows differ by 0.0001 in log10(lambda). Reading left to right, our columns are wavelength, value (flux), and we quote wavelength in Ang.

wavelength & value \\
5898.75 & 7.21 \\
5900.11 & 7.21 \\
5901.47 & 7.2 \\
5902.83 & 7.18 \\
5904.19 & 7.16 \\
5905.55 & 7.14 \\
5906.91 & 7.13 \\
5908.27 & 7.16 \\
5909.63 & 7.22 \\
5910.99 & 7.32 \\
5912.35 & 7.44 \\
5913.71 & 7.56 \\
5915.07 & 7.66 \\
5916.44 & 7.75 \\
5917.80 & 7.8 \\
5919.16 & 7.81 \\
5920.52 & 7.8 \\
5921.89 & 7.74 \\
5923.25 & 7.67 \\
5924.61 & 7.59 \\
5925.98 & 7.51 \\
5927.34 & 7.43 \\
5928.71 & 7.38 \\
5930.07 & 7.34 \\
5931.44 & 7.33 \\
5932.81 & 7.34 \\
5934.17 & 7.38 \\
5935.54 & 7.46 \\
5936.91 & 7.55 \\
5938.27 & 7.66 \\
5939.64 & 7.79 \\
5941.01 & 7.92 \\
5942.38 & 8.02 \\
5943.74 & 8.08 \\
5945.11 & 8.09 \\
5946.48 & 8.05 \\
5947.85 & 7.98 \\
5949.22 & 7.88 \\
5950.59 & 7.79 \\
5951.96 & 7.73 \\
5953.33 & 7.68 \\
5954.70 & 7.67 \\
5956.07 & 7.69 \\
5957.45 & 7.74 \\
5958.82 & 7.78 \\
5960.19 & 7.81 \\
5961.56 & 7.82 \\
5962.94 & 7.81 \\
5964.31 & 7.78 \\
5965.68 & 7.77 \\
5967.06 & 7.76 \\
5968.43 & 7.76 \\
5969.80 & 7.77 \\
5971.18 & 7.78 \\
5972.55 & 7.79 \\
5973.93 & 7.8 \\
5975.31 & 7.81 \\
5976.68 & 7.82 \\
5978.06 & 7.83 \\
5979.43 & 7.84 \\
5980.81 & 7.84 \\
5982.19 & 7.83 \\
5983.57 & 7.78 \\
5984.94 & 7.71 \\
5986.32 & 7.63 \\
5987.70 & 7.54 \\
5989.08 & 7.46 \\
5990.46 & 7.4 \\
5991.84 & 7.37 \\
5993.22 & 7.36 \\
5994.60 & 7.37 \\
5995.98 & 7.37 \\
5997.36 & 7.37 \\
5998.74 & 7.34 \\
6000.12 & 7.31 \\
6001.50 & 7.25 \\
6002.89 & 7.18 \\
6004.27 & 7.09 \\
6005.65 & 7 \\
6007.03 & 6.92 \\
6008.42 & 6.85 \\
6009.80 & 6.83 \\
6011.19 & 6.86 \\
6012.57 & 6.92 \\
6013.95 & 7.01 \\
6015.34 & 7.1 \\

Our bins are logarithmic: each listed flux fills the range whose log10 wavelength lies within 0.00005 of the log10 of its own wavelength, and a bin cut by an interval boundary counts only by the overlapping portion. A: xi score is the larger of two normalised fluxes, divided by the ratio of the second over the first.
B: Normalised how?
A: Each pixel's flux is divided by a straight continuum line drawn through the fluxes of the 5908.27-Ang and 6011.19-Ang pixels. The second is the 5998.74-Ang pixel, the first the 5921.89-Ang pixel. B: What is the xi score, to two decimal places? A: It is 1.11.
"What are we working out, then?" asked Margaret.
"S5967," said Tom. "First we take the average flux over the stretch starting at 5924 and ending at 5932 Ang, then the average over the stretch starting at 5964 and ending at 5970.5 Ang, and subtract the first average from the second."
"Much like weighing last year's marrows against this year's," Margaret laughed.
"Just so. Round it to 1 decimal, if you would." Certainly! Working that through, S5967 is 0.3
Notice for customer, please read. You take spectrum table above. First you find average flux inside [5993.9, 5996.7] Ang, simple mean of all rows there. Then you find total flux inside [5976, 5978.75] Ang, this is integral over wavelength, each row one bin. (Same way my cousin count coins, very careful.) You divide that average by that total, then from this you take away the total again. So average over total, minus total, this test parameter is -21.2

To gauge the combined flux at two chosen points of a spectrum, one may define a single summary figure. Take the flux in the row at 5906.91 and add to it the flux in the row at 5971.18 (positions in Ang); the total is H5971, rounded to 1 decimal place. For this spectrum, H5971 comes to 14.9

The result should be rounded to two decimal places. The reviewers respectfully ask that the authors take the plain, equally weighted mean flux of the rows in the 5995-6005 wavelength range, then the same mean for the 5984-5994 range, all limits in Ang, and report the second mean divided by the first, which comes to 1.03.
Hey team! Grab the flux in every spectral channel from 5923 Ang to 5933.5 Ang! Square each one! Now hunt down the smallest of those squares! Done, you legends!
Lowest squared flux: 54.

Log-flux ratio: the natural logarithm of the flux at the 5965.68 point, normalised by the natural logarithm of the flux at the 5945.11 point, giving 0.98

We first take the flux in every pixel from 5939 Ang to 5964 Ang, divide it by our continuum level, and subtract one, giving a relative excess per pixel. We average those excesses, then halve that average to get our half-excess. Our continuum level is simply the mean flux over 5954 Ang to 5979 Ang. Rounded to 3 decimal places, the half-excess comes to 0.005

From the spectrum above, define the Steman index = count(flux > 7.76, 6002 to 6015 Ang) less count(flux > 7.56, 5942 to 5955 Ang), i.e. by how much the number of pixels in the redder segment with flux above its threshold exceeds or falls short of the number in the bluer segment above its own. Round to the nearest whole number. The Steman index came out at -10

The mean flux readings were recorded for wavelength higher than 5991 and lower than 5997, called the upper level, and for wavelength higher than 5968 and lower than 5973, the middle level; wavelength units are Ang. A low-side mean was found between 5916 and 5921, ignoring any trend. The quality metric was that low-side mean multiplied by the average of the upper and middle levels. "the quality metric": 59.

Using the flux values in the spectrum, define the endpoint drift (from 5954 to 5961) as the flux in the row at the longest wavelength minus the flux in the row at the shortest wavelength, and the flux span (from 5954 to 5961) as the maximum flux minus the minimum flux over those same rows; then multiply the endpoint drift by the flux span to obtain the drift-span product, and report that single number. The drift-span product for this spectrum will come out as 0.020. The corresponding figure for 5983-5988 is -0.058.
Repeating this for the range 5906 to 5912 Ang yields 0.036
